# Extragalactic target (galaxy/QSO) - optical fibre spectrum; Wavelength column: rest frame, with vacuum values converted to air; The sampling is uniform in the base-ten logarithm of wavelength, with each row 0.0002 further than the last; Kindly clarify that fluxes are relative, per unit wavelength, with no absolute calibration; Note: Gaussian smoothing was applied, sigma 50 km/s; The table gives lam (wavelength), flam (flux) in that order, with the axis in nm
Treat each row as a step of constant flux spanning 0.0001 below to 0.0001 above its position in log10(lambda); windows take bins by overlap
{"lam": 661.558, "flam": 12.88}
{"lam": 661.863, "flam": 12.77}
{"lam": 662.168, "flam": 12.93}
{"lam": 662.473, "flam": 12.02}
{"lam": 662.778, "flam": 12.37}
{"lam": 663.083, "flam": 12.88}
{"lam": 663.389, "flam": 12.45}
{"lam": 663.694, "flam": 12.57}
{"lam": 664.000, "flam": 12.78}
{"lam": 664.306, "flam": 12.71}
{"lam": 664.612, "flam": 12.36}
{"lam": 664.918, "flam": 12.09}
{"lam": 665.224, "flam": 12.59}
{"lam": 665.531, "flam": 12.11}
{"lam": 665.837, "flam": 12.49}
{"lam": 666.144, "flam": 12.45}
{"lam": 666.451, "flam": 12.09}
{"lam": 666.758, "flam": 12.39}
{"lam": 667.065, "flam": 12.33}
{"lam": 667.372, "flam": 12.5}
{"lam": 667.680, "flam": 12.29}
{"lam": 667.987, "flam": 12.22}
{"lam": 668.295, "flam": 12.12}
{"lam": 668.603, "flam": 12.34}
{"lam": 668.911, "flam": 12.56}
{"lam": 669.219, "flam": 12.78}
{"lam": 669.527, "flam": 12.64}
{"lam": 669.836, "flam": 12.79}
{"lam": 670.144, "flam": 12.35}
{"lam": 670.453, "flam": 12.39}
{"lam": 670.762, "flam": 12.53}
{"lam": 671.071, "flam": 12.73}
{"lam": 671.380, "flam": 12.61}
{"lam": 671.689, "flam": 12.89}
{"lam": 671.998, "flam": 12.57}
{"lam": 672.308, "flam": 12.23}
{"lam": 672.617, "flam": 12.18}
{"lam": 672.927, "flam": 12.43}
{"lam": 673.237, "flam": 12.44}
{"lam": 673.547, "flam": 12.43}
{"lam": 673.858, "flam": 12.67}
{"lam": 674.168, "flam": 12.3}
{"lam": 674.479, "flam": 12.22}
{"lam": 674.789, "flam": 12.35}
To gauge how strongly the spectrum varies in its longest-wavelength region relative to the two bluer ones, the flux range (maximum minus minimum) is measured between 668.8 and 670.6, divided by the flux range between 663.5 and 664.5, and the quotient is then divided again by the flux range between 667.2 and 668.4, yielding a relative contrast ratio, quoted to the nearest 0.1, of 5.5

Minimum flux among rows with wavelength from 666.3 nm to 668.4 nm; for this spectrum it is 12.09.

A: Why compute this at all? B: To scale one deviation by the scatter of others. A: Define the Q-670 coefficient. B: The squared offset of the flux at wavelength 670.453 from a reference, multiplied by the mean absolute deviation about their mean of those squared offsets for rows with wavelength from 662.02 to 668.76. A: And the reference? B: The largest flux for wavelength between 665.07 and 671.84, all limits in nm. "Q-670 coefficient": 0.046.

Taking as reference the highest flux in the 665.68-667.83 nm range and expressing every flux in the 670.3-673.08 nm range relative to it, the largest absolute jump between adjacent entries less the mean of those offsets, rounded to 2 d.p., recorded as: 0.33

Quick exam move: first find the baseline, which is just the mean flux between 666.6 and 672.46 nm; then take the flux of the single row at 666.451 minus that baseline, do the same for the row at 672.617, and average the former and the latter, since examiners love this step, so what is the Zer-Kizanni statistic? -0.35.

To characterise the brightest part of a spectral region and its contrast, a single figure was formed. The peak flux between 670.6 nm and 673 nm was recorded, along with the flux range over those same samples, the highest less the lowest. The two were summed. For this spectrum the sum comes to 13.6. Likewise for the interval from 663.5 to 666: 13.5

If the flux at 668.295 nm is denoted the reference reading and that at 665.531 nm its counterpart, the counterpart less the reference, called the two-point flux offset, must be -0.01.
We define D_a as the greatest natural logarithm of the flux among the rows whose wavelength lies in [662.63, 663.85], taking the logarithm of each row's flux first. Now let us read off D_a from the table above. 2.56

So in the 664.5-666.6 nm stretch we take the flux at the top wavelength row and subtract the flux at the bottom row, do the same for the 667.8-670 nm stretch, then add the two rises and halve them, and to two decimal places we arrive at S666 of 0.15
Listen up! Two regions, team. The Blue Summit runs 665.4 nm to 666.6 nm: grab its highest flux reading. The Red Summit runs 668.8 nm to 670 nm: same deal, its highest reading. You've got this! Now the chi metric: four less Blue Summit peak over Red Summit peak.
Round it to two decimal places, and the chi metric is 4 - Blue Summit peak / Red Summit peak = 3.02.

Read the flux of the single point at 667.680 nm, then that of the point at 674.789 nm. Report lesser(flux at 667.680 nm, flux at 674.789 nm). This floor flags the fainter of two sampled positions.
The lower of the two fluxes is 12.3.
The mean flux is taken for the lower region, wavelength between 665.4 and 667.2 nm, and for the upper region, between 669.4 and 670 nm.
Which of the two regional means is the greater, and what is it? 12.7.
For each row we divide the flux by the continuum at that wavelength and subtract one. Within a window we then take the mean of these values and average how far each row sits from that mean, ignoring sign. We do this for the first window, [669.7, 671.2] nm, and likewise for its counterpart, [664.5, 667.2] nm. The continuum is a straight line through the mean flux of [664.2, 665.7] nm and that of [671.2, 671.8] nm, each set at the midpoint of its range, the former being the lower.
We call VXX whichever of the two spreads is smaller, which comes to 0.0126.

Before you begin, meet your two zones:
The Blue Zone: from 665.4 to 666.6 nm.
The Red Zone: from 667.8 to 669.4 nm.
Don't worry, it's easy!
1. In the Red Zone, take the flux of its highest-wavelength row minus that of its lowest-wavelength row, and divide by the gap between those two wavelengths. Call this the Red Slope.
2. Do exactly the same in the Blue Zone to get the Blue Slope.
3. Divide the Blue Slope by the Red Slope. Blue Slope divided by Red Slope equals 0.0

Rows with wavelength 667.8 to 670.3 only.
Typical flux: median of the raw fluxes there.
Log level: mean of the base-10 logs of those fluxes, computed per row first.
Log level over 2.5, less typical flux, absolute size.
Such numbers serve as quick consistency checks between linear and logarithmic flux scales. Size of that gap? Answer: 12.0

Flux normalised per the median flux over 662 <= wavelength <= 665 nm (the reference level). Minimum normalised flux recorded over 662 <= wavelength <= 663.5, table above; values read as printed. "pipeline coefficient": 0.961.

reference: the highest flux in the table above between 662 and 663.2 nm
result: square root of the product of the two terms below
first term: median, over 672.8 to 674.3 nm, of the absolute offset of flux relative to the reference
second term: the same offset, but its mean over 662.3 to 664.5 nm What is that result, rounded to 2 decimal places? 0.44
